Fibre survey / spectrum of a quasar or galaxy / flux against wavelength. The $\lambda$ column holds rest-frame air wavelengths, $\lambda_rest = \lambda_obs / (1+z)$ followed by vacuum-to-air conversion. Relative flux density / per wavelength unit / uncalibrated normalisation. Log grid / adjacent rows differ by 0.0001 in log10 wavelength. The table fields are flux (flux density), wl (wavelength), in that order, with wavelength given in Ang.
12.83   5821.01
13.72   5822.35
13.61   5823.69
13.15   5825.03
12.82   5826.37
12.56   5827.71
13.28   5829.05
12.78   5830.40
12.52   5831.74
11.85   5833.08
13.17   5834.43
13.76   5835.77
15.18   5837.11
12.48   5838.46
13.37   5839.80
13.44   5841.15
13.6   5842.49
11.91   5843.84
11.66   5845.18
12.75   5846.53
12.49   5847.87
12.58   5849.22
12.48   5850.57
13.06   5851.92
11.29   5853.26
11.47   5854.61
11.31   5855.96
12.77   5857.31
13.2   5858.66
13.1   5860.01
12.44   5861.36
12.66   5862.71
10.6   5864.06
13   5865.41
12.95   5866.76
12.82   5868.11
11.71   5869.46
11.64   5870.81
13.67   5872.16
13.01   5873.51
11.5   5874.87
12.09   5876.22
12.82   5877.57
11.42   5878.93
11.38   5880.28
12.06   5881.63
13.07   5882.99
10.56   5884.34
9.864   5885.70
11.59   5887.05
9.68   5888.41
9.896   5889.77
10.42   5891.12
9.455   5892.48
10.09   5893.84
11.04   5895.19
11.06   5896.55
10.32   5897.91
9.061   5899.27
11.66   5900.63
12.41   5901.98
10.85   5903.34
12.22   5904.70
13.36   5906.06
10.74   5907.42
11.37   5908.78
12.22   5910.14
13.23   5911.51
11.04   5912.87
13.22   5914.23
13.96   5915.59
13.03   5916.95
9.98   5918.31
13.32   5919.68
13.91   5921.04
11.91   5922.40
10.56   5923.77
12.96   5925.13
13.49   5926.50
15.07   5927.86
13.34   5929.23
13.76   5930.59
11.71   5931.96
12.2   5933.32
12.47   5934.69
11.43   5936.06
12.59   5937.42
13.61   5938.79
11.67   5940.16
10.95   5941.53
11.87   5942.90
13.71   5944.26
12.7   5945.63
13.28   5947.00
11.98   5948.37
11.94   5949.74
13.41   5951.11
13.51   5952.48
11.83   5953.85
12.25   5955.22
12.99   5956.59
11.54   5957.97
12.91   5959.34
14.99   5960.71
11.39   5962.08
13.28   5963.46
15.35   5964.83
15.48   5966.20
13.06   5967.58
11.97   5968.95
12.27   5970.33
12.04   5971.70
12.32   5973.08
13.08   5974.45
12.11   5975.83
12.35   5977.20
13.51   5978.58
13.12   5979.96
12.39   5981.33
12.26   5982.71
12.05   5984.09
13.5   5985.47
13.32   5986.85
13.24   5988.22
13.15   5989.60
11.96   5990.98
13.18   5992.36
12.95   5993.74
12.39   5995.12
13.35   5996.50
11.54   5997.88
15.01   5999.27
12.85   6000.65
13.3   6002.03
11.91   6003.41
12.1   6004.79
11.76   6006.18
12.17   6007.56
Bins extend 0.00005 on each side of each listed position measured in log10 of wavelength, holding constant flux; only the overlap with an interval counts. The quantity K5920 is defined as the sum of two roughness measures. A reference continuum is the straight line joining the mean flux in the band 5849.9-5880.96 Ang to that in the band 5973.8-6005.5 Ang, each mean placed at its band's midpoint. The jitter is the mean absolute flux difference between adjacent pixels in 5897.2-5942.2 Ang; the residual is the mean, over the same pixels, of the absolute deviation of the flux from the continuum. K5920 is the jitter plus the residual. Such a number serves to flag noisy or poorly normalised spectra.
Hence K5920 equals 2.5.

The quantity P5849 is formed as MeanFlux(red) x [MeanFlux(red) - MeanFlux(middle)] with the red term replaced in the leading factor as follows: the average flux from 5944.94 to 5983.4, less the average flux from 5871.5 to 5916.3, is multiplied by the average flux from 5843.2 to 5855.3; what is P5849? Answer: 16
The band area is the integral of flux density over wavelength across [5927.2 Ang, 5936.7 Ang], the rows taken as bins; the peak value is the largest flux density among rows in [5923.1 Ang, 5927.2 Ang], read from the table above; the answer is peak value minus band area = -109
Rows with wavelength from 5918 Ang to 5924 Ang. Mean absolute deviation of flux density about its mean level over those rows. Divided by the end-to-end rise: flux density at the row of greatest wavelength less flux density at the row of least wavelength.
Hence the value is 2.3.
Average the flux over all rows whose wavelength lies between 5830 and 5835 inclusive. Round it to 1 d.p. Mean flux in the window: 12.6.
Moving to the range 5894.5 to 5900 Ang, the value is 10.4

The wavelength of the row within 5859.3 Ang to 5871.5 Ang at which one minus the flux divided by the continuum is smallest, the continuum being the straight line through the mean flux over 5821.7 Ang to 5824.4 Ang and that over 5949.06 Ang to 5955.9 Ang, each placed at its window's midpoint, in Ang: 5860.01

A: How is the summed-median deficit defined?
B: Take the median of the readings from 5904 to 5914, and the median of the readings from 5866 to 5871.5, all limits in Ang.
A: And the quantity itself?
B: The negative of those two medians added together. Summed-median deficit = -24.5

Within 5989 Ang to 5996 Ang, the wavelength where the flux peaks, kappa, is 5992.36 Ang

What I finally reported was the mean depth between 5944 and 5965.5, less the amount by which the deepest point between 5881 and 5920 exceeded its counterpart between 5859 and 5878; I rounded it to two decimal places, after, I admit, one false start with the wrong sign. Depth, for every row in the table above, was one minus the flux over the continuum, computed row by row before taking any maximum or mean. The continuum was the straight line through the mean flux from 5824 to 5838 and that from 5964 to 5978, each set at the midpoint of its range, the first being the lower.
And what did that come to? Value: -0.11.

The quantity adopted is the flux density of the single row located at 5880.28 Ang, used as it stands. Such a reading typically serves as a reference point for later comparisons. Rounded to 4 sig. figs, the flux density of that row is 11.38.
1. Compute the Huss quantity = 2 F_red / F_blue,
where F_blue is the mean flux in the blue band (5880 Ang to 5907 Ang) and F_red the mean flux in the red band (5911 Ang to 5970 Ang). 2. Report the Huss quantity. 2.32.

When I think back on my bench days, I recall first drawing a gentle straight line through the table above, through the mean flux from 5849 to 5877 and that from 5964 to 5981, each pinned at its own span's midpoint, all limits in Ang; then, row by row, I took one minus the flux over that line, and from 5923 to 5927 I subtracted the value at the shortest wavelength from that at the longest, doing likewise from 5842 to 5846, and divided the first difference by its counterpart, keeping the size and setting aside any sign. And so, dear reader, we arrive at 1.43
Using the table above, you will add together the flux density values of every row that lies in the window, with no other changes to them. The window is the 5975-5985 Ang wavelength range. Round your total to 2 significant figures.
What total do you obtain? 88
